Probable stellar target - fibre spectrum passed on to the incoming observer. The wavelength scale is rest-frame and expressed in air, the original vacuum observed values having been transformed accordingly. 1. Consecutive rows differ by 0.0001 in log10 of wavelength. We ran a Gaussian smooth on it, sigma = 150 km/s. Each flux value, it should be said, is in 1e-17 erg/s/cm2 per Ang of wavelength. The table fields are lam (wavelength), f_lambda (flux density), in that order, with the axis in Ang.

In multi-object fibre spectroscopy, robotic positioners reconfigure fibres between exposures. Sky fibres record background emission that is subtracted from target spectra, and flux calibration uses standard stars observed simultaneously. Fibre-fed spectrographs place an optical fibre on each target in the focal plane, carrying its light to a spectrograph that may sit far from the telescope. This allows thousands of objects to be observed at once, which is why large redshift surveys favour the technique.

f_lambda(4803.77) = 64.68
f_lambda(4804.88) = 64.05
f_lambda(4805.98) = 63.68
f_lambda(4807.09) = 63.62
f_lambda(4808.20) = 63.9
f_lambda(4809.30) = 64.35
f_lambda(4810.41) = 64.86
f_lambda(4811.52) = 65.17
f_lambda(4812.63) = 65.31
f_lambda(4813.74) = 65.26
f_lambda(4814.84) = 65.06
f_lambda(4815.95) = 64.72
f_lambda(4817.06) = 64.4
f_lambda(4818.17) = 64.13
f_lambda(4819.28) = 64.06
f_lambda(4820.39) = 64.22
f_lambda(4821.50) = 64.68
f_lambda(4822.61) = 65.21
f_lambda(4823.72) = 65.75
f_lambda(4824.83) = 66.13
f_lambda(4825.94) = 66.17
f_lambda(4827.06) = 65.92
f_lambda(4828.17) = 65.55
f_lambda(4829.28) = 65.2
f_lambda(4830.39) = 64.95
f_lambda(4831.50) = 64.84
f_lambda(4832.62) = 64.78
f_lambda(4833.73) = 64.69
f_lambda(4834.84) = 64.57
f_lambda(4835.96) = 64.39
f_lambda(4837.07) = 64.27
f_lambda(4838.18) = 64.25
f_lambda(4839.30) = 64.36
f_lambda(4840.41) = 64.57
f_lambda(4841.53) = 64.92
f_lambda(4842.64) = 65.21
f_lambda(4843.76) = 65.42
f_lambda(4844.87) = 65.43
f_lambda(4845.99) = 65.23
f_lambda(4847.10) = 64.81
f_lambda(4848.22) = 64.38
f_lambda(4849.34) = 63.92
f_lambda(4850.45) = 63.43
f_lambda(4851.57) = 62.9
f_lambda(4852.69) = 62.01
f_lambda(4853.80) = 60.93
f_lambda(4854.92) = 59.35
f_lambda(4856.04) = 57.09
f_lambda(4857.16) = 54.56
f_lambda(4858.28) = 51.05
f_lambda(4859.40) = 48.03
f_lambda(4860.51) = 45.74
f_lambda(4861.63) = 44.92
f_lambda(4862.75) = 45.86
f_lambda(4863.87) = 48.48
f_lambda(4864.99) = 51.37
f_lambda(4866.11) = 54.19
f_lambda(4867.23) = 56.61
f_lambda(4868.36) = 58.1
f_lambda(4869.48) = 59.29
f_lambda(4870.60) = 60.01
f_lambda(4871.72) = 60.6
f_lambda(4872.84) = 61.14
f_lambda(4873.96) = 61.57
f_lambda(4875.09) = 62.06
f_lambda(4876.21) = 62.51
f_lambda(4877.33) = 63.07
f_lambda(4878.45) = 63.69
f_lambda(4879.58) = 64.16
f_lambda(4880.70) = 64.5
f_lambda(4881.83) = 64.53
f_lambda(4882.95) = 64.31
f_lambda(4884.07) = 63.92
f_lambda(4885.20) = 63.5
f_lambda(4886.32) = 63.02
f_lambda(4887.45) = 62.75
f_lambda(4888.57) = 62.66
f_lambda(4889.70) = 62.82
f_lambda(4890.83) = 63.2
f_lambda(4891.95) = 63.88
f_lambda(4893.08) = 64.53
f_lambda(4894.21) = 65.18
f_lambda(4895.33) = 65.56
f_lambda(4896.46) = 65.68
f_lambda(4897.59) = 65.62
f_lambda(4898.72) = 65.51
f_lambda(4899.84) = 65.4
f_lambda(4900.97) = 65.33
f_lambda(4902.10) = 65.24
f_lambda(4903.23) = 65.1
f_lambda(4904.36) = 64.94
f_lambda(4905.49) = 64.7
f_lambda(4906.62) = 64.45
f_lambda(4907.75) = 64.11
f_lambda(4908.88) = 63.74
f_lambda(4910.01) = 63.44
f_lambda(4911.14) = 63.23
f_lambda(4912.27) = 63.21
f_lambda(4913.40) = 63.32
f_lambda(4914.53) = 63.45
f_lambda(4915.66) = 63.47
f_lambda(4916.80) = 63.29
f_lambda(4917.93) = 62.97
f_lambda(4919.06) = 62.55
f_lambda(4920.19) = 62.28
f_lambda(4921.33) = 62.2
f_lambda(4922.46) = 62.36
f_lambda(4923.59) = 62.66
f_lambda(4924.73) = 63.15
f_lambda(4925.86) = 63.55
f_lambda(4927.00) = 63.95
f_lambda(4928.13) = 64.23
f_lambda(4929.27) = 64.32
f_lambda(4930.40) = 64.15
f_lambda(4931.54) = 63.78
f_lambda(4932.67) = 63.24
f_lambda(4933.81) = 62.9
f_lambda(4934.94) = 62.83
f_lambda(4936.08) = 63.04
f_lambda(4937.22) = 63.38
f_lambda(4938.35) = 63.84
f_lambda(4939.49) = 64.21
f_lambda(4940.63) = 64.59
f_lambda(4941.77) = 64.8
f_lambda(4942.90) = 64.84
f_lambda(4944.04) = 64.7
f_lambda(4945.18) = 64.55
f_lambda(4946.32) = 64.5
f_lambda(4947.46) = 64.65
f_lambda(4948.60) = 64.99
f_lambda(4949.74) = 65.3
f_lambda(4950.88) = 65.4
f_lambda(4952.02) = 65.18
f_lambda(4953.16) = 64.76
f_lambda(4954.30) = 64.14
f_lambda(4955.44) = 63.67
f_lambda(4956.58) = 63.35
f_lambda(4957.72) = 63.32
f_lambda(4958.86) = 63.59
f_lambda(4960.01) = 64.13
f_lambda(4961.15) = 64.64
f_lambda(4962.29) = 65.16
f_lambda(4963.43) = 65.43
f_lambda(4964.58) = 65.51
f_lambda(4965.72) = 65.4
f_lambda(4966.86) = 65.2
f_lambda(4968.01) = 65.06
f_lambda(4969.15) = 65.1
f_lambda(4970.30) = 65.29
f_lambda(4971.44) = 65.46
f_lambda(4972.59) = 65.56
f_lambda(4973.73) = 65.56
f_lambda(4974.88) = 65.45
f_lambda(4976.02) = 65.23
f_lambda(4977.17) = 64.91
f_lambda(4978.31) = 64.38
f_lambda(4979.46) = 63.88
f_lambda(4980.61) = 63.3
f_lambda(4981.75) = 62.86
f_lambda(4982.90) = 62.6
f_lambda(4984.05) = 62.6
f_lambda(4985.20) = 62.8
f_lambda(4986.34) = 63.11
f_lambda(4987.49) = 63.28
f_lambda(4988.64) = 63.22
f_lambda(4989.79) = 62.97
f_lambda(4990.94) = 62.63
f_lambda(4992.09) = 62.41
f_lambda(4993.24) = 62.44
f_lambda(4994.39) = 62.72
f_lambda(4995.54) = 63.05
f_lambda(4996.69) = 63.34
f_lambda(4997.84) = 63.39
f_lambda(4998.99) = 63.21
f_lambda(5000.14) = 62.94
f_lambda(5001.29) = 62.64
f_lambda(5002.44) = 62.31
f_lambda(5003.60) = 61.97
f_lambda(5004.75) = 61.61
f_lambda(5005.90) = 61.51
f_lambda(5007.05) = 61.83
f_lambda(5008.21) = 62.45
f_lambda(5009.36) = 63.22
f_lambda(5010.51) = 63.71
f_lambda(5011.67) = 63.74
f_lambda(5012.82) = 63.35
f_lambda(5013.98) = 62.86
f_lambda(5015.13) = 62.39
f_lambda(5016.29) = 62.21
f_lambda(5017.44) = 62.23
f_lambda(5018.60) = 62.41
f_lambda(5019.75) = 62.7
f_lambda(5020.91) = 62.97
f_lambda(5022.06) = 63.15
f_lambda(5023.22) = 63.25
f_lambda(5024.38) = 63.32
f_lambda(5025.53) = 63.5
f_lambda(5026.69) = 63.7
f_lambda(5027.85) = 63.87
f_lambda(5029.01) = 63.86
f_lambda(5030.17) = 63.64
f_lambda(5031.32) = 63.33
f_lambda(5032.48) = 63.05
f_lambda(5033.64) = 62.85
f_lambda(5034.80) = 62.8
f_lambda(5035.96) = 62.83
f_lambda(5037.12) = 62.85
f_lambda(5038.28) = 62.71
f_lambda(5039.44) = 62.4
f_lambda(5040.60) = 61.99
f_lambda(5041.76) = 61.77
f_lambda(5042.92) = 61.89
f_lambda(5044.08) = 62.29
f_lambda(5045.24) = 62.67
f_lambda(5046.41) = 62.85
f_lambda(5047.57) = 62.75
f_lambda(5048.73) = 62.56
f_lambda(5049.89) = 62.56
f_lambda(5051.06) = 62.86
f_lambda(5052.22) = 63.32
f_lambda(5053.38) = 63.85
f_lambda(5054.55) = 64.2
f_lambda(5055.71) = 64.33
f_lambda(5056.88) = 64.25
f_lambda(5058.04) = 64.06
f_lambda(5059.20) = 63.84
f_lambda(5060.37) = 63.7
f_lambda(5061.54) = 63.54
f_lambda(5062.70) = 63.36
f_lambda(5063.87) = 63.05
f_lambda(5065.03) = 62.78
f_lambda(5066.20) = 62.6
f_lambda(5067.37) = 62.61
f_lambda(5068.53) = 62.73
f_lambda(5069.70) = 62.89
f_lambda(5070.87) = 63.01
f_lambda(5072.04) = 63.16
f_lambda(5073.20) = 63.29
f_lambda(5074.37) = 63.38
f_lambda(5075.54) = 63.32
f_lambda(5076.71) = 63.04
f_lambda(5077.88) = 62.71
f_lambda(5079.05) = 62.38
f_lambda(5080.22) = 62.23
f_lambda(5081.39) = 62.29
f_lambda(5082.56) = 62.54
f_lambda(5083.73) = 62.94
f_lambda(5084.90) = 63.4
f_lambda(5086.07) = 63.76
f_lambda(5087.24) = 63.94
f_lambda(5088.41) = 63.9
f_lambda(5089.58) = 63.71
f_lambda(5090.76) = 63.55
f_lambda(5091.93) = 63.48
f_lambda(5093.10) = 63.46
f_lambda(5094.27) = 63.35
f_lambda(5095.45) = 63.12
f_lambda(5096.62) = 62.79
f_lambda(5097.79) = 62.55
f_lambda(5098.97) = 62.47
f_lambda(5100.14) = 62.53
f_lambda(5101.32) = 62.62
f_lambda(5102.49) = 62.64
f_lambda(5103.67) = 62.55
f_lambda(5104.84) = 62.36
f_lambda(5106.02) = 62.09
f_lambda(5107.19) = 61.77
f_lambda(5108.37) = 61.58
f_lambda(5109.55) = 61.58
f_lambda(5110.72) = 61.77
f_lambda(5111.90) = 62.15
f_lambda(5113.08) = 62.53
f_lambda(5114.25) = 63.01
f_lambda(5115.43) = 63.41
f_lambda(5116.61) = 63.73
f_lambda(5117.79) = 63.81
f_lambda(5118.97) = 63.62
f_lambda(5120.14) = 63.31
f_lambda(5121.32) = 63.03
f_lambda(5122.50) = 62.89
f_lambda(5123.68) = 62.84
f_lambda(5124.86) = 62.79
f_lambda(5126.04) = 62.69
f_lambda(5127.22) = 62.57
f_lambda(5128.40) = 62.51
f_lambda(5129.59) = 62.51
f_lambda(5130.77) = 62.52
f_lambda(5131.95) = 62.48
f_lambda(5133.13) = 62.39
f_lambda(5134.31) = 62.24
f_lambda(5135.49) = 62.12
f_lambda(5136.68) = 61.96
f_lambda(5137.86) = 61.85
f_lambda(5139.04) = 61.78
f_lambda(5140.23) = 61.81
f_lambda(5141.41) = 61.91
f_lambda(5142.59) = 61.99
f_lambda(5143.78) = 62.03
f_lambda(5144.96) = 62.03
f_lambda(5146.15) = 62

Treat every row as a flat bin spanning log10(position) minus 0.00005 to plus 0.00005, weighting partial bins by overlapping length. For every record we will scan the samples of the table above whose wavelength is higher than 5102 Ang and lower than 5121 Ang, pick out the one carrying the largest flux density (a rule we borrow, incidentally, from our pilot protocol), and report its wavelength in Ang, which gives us 5117.79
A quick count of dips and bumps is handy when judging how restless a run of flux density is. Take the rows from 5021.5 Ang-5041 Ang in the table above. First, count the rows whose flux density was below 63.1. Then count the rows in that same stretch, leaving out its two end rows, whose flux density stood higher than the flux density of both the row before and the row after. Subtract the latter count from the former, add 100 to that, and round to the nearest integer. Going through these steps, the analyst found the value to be 106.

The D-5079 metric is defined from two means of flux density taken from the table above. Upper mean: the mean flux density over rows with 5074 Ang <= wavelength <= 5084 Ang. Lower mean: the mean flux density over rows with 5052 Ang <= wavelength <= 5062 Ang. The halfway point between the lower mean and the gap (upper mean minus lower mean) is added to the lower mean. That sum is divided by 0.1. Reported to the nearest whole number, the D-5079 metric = 953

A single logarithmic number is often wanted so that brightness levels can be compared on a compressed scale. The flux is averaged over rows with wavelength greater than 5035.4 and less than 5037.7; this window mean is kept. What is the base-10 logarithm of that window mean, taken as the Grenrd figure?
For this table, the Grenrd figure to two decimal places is 1.80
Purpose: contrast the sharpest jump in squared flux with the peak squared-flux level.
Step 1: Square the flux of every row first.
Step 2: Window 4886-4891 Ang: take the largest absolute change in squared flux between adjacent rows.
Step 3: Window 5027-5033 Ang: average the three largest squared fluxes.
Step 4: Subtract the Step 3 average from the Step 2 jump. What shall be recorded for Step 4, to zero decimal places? -4021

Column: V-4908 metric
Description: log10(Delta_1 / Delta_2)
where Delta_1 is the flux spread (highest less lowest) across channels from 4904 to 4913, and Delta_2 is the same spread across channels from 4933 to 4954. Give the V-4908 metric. -0.17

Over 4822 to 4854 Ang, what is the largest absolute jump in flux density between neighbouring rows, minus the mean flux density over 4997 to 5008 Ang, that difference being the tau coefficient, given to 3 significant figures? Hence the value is -61.3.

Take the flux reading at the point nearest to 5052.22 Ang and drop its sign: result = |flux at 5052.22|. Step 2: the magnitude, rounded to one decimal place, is 63.3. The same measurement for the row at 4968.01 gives 65.1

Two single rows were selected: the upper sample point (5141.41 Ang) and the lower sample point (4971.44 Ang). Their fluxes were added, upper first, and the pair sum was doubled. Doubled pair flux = 255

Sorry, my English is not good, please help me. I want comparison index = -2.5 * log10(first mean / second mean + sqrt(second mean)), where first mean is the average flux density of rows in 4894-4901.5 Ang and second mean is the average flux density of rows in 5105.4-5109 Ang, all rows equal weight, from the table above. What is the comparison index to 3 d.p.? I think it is -2.376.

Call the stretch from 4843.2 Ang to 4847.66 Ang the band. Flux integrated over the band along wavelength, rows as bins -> 291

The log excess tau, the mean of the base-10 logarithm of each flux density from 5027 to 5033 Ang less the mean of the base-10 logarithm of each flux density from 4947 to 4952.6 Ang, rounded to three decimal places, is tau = -0.010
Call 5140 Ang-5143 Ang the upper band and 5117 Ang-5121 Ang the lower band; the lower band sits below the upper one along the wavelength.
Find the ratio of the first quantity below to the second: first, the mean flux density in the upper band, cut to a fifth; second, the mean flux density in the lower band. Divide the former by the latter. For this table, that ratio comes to 0.195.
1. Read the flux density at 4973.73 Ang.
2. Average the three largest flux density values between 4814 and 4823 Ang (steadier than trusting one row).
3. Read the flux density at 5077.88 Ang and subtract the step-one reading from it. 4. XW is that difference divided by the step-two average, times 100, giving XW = -4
